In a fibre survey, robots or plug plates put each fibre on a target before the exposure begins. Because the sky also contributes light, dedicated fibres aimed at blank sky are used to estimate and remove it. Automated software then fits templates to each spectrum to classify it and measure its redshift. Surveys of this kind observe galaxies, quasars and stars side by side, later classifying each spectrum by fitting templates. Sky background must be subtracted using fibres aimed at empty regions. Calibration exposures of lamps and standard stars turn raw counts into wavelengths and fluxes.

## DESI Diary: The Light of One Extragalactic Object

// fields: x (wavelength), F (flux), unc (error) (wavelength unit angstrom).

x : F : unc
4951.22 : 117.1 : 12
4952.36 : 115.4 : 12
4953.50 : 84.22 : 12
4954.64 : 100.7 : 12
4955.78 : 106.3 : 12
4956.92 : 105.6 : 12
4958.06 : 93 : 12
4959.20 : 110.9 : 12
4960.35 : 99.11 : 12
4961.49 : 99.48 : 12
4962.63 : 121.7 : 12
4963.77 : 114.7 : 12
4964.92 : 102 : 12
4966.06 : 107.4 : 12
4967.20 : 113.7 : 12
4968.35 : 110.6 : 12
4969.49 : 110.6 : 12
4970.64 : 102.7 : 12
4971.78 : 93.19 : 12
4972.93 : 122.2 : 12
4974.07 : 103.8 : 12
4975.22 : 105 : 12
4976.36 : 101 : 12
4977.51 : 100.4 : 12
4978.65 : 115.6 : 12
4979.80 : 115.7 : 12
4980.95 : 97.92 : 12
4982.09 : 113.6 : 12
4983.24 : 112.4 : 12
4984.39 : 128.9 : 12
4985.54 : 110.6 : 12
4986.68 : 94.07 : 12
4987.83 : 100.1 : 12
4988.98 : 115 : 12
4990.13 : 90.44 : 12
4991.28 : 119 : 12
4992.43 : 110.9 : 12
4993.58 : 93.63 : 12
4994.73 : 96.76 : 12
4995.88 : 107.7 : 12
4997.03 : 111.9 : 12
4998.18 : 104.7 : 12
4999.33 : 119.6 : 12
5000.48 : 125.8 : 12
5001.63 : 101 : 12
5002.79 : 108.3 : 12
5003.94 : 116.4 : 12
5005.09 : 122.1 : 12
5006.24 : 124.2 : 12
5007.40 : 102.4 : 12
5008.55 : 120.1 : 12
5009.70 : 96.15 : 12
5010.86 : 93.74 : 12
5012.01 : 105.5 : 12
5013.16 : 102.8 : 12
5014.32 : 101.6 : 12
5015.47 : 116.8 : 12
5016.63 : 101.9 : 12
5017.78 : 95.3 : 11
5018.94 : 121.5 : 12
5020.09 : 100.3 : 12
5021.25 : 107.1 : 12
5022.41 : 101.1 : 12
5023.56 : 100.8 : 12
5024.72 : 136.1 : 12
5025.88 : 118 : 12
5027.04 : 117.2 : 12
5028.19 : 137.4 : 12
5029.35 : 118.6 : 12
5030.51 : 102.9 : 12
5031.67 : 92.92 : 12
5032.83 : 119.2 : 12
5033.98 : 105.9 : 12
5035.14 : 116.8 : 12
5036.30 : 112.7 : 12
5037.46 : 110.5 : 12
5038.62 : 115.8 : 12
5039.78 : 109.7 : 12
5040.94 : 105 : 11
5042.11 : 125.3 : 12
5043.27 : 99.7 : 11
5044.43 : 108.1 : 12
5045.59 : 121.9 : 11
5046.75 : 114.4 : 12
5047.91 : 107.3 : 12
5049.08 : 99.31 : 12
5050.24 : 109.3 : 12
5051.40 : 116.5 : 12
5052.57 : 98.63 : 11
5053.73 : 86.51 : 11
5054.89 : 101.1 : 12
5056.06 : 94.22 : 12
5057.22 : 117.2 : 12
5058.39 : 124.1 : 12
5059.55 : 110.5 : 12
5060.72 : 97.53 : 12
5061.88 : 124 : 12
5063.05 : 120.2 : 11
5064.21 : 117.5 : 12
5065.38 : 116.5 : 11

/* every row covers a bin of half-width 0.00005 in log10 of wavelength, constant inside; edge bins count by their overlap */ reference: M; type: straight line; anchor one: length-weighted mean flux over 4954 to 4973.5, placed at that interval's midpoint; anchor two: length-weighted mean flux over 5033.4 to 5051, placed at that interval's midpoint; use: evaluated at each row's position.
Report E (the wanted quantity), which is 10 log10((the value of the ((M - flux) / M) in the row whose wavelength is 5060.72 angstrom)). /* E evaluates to -8.9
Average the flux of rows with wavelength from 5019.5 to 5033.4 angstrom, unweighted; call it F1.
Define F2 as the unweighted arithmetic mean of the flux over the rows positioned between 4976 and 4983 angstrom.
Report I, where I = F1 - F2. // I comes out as 5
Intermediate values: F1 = 113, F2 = 107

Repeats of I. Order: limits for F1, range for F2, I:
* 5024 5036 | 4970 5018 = 9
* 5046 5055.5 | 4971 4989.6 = -4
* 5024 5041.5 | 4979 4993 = 6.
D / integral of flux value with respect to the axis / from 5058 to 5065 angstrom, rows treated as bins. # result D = 808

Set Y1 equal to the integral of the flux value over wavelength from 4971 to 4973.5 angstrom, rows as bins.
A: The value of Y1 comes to 268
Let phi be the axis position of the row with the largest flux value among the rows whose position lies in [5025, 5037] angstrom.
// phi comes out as 5028.19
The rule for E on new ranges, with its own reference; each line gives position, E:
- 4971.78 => -8.9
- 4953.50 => -6.9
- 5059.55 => -19.3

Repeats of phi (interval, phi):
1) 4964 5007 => 4984.39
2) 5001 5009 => 5006.24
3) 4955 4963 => 4962.63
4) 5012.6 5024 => 5018.94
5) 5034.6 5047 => 5042.11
